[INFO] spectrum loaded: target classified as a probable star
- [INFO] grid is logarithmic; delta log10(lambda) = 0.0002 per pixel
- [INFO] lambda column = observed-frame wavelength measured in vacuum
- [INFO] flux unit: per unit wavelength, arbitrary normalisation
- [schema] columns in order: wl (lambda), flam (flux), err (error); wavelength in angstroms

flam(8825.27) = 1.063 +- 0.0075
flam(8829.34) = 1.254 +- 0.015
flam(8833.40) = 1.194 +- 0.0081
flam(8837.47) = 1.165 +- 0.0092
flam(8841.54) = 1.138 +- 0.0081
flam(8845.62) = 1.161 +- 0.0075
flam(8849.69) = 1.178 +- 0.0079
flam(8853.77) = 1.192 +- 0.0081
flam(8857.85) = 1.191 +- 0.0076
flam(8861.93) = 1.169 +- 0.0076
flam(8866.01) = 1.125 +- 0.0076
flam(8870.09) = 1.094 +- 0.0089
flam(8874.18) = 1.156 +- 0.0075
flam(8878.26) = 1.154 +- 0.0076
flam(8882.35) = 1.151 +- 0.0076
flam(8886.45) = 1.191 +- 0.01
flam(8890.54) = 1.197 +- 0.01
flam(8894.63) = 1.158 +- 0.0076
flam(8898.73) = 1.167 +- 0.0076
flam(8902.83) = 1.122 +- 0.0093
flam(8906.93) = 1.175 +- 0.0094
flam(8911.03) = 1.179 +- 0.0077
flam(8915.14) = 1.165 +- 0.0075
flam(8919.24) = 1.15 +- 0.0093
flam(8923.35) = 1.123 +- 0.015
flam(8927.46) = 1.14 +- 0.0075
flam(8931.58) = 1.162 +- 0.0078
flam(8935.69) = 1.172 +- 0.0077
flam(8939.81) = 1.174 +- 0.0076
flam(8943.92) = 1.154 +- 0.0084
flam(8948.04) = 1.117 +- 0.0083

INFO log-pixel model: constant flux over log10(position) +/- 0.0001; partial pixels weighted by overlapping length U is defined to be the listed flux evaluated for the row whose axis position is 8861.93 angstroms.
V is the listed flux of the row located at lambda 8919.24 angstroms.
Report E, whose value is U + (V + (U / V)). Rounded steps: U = 1.169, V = 1.15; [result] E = 3.34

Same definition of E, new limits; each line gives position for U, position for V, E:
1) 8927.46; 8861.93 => 3.28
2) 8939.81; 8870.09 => 3.34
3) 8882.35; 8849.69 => 3.31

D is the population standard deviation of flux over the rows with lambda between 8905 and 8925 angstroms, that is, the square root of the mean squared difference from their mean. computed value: 0.020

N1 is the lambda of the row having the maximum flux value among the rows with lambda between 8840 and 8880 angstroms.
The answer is 8853.77 angstroms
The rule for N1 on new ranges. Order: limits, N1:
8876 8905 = 8890.54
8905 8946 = 8911.03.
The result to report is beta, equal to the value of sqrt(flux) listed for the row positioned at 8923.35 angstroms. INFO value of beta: 1.06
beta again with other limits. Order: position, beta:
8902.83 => 1.06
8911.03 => 1.09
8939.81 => 1.08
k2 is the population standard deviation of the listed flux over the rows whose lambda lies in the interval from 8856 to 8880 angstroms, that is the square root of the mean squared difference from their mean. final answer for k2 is 0.031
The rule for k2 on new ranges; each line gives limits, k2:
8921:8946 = 0.018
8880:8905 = 0.025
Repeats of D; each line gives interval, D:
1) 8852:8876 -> 0.035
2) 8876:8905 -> 0.024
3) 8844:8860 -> 0.013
